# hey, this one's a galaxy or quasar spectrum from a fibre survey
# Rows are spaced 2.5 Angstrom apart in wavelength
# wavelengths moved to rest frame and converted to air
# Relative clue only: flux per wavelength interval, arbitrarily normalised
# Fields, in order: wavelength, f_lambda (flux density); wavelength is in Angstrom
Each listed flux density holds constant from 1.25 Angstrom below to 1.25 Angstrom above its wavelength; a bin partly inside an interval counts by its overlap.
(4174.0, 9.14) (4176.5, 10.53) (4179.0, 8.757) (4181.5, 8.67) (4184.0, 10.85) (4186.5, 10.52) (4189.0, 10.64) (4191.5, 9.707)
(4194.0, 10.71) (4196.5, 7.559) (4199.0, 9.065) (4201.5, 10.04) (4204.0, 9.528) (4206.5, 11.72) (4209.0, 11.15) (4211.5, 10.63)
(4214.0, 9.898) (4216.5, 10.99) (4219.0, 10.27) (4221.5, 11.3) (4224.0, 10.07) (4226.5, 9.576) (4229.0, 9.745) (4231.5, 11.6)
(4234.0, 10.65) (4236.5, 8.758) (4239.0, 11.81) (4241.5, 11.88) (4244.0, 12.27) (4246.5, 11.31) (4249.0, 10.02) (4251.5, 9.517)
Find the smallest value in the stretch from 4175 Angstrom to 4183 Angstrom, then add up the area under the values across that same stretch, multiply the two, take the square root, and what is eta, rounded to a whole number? 25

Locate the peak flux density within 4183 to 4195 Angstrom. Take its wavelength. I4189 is 4184.0 Angstrom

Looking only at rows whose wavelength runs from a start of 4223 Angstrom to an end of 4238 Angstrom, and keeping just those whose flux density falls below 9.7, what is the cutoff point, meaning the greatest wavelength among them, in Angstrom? 4236.5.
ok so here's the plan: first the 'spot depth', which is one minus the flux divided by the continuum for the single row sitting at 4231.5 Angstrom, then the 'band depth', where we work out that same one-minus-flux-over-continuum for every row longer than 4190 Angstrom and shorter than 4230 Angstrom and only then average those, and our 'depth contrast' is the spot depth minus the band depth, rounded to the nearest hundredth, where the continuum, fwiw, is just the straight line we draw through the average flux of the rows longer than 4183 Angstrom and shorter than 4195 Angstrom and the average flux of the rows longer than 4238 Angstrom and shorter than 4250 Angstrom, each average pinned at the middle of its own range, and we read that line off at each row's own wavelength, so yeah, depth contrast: -0.10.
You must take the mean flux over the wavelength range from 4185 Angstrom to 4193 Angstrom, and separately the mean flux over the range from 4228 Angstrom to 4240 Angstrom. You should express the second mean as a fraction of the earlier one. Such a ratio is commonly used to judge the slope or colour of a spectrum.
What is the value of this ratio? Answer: 1.02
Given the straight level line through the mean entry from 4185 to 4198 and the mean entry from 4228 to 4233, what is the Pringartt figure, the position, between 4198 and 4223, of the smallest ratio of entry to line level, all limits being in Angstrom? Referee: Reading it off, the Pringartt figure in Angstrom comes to 4199.0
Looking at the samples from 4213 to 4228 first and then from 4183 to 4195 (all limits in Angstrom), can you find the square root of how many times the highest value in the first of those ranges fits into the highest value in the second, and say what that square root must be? 0.98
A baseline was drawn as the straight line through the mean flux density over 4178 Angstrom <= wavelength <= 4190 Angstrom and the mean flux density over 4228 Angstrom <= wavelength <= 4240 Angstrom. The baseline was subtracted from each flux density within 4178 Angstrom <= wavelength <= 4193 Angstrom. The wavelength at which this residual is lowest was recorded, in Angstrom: 4181.5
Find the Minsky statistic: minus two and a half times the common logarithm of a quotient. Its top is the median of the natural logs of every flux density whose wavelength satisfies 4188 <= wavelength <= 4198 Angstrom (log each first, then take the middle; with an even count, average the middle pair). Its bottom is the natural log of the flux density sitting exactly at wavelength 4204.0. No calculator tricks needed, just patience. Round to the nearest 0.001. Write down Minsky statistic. -0.031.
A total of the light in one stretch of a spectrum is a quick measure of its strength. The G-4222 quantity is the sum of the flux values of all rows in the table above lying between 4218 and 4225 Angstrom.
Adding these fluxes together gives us 31.6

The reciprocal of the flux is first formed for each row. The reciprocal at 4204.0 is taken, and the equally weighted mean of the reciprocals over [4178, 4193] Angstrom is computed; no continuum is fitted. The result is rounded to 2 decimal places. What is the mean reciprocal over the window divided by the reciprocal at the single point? 0.97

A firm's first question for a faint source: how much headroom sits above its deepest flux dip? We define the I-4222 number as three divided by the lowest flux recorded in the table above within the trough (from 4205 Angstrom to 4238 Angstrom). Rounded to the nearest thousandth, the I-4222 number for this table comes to 0.343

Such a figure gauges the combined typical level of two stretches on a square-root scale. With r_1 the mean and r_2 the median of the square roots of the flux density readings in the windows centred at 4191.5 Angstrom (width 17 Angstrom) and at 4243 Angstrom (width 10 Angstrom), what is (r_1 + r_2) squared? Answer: 43.3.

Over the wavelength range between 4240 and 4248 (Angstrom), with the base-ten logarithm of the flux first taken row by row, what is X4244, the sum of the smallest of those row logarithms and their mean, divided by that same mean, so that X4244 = 1.98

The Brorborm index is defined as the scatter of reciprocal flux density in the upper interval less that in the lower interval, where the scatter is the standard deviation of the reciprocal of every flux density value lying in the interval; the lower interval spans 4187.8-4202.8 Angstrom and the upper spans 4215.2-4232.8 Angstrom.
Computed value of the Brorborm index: -0.007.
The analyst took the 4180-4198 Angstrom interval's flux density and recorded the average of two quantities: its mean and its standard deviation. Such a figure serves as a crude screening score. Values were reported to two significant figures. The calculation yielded 5.5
